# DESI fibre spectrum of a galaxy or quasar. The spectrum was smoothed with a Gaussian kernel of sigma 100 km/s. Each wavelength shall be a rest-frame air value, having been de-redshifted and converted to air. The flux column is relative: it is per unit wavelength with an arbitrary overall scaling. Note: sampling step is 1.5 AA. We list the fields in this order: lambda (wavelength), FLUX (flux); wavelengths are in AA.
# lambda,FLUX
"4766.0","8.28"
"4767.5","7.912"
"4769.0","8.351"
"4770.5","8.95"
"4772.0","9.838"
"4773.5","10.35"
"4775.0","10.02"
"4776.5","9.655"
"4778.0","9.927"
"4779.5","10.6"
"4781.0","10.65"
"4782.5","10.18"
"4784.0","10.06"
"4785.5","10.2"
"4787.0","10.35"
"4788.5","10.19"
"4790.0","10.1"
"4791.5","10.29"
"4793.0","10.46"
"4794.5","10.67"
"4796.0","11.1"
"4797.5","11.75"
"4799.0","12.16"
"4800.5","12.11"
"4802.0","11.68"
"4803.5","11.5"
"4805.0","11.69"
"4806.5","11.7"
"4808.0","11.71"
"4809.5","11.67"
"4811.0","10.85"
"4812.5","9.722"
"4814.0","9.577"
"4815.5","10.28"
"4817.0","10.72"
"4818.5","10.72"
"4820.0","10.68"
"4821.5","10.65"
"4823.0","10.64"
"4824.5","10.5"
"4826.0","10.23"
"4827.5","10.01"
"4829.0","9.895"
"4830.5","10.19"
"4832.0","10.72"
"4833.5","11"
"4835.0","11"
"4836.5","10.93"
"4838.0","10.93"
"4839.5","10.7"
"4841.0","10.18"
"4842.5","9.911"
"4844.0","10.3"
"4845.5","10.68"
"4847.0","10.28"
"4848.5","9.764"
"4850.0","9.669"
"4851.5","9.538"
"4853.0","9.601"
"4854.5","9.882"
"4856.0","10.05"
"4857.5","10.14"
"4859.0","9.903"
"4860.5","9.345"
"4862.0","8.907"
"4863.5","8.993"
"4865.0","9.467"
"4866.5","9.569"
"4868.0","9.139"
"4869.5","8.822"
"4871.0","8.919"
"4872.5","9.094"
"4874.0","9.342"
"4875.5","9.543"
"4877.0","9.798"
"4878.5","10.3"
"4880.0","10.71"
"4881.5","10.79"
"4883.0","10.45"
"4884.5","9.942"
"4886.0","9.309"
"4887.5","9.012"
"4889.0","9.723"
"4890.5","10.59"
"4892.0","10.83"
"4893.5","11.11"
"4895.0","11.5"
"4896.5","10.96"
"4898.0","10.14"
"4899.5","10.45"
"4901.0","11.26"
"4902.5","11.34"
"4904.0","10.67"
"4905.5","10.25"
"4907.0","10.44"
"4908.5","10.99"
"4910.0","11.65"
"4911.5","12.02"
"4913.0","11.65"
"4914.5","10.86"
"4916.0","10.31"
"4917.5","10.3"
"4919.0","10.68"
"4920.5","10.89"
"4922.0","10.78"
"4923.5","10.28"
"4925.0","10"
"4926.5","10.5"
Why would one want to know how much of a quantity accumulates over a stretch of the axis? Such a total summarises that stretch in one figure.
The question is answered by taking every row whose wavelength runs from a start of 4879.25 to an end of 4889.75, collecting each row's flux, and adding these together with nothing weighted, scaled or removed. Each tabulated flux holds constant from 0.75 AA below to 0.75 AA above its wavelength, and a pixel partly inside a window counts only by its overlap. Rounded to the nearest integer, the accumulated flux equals 70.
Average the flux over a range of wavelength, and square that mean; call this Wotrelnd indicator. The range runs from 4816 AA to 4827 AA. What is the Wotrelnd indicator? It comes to 112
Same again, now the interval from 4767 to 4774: 82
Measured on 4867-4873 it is 81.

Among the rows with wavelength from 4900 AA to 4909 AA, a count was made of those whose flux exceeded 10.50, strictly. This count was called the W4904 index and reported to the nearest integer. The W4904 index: 4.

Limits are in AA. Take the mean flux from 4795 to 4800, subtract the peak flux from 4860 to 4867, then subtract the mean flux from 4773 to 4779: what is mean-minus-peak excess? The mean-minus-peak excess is -7.9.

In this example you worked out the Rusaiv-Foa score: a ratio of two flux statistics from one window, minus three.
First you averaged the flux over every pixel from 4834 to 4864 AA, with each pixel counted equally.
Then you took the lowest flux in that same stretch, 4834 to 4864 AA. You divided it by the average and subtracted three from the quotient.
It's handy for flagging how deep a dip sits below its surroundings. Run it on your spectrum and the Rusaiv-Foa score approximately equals -2.11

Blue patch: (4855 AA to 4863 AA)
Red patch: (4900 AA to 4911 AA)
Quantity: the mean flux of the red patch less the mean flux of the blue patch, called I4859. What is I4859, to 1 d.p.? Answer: 1.3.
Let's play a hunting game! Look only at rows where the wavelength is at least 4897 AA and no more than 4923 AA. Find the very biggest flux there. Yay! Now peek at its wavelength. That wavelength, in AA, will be 4911.5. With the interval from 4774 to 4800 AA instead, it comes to 4799.0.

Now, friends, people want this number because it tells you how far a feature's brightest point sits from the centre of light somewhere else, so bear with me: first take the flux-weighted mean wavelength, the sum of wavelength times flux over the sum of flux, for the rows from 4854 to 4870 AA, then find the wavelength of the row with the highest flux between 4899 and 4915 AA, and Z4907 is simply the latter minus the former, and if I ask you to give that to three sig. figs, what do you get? 49.7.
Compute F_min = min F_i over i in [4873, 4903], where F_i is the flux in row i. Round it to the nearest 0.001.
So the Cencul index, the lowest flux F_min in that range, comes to 9.012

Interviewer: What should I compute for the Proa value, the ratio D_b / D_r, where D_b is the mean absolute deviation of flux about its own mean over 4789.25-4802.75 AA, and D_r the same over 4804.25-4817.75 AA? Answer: 1.0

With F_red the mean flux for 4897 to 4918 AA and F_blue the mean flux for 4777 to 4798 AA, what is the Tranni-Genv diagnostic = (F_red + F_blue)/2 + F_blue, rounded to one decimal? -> 21.1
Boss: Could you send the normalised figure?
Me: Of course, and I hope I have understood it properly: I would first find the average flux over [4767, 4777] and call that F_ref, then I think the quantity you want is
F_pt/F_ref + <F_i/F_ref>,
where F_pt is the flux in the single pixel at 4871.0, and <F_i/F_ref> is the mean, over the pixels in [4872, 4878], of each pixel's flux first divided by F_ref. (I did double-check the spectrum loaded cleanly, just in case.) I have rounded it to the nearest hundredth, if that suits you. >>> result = 1.98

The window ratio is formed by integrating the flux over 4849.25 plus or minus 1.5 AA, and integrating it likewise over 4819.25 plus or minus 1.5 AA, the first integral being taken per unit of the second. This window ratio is 0.91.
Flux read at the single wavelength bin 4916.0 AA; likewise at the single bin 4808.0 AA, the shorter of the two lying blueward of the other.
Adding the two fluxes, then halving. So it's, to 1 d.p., 11.0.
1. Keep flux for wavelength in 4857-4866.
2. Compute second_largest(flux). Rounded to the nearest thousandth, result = 9.903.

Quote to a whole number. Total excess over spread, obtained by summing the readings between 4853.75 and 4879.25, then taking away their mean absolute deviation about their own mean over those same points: 161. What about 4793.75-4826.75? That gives 242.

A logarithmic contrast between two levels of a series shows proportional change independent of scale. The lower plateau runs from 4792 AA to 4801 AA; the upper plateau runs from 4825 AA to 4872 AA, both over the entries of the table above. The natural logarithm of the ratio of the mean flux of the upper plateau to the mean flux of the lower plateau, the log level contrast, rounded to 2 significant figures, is -0.13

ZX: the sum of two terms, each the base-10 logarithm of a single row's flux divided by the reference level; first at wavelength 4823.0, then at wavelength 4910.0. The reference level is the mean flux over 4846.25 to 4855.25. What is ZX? 0.11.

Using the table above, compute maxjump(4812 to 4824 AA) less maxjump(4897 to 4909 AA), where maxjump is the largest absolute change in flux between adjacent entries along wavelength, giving -0.1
